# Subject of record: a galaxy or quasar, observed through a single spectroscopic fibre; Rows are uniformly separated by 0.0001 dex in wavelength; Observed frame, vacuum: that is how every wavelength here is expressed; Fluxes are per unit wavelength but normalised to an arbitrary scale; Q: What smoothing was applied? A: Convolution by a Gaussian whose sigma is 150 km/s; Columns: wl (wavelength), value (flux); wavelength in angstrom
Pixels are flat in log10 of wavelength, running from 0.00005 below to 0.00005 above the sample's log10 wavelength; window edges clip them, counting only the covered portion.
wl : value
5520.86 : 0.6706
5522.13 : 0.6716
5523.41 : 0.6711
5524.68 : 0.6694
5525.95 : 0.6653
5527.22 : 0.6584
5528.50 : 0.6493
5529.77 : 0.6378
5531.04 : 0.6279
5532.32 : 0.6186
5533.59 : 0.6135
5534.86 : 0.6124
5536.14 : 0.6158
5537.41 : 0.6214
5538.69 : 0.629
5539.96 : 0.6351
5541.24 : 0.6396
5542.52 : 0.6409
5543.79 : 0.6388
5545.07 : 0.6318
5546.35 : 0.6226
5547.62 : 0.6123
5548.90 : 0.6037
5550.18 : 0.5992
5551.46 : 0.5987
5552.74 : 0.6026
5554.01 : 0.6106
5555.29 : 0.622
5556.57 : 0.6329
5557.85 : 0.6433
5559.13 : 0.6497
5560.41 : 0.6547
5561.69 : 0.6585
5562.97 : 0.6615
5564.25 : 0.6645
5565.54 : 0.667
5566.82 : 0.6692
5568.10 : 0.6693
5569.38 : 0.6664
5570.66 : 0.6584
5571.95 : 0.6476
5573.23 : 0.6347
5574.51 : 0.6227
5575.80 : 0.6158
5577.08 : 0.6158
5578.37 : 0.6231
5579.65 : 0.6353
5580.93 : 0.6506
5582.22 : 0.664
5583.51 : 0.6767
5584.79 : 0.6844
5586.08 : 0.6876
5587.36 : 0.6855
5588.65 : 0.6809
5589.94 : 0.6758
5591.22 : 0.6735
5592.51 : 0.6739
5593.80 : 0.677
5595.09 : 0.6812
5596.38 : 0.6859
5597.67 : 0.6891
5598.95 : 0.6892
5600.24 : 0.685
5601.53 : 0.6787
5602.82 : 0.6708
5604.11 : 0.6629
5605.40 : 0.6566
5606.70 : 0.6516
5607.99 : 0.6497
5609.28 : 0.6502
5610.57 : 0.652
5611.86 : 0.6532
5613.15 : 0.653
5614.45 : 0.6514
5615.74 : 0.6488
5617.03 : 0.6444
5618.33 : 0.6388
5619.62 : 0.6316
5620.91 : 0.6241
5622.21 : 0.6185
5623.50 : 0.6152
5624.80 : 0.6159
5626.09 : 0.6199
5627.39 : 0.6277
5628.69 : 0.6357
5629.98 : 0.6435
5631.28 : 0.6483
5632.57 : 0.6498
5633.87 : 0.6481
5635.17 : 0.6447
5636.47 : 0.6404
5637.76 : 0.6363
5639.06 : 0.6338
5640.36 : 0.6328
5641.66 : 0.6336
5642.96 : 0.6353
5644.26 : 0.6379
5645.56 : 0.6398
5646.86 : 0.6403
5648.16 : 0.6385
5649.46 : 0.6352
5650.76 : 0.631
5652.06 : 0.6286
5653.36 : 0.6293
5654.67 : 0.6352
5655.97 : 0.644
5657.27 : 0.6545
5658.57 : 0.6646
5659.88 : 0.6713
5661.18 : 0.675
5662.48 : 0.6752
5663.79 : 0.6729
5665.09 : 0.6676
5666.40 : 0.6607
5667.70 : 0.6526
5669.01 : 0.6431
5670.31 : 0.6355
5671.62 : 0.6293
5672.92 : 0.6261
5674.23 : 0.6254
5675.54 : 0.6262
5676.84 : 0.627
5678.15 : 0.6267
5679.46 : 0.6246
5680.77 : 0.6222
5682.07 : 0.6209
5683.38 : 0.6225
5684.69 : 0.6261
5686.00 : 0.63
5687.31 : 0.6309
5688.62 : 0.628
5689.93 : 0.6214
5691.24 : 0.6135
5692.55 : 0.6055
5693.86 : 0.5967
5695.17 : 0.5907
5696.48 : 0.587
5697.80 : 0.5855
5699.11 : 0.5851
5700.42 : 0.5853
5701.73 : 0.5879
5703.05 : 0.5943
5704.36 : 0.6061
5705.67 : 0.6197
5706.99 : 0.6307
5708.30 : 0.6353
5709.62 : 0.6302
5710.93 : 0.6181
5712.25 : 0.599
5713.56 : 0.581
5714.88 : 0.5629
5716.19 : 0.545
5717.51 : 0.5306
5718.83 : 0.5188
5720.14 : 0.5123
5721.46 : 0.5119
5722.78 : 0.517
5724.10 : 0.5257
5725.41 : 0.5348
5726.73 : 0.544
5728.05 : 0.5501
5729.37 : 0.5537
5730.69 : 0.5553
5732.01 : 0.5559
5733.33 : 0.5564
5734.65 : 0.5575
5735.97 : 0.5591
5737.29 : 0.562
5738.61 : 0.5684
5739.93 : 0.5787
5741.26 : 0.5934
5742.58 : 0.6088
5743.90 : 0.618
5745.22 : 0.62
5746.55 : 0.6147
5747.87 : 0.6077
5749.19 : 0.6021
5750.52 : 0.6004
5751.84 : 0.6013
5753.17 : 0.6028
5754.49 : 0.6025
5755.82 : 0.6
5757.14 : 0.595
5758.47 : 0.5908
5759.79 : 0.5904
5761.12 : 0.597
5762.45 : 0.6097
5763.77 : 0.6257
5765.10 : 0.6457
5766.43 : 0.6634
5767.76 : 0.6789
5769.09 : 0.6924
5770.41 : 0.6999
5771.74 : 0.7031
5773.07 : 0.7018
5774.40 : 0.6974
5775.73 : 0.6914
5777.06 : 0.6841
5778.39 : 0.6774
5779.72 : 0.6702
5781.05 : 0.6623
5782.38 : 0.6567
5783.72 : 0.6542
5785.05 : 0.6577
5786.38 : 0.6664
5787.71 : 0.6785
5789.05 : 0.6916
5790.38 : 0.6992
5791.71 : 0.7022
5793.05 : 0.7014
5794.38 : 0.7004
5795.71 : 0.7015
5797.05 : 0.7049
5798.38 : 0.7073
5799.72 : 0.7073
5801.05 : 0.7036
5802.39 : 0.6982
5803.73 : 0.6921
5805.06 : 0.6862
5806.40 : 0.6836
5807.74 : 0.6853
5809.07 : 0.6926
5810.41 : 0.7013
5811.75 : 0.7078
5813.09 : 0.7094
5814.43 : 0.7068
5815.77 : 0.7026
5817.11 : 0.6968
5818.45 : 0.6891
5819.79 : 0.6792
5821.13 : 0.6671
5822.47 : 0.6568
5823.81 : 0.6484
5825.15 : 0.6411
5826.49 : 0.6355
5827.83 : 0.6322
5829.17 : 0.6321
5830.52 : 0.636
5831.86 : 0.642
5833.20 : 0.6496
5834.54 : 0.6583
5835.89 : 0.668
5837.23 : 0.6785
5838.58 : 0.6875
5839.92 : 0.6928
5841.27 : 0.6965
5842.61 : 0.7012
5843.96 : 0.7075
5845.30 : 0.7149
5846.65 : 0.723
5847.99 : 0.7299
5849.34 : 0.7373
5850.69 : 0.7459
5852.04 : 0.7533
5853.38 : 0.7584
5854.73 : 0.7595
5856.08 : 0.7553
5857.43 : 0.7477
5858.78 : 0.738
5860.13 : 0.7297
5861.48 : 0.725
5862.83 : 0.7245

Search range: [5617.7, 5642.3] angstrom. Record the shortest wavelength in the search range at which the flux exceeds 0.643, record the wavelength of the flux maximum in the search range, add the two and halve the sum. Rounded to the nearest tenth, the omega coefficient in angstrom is 5631.3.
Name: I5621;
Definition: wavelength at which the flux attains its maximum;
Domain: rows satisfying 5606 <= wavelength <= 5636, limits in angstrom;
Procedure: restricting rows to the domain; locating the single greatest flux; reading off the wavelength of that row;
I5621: 5611.86 angstrom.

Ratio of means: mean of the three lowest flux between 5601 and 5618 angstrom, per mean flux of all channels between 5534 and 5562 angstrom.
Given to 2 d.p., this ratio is 1.03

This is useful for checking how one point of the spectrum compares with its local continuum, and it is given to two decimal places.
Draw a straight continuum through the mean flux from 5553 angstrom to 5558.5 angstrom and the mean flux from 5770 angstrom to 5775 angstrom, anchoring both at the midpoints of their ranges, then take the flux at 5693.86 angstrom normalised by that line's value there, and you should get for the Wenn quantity 0.89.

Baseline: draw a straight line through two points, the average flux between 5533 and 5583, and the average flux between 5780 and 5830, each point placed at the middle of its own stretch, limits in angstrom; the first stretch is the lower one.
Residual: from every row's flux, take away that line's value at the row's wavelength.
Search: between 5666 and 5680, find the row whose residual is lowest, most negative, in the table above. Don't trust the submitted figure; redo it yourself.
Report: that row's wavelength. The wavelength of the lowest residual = 5679.46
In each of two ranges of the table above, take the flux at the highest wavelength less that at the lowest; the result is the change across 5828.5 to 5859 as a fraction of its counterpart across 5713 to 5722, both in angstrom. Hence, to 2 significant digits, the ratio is -1.5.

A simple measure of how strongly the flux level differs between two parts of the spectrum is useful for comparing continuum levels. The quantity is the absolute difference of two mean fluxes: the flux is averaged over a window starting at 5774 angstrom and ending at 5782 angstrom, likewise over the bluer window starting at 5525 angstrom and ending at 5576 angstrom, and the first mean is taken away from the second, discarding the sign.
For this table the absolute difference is 0.04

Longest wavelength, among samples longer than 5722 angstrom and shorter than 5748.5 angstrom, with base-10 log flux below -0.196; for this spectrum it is 5747.87 angstrom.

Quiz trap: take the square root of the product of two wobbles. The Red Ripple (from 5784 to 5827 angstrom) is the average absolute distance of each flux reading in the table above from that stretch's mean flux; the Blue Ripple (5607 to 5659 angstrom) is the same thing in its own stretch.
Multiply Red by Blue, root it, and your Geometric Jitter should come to 0.012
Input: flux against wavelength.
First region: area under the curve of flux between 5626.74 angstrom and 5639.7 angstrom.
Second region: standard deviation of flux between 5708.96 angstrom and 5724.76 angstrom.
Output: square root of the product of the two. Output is 0.6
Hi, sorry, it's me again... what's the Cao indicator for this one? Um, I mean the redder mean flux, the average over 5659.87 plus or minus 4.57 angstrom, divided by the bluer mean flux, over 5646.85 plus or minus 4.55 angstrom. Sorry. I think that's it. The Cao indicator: 1.045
